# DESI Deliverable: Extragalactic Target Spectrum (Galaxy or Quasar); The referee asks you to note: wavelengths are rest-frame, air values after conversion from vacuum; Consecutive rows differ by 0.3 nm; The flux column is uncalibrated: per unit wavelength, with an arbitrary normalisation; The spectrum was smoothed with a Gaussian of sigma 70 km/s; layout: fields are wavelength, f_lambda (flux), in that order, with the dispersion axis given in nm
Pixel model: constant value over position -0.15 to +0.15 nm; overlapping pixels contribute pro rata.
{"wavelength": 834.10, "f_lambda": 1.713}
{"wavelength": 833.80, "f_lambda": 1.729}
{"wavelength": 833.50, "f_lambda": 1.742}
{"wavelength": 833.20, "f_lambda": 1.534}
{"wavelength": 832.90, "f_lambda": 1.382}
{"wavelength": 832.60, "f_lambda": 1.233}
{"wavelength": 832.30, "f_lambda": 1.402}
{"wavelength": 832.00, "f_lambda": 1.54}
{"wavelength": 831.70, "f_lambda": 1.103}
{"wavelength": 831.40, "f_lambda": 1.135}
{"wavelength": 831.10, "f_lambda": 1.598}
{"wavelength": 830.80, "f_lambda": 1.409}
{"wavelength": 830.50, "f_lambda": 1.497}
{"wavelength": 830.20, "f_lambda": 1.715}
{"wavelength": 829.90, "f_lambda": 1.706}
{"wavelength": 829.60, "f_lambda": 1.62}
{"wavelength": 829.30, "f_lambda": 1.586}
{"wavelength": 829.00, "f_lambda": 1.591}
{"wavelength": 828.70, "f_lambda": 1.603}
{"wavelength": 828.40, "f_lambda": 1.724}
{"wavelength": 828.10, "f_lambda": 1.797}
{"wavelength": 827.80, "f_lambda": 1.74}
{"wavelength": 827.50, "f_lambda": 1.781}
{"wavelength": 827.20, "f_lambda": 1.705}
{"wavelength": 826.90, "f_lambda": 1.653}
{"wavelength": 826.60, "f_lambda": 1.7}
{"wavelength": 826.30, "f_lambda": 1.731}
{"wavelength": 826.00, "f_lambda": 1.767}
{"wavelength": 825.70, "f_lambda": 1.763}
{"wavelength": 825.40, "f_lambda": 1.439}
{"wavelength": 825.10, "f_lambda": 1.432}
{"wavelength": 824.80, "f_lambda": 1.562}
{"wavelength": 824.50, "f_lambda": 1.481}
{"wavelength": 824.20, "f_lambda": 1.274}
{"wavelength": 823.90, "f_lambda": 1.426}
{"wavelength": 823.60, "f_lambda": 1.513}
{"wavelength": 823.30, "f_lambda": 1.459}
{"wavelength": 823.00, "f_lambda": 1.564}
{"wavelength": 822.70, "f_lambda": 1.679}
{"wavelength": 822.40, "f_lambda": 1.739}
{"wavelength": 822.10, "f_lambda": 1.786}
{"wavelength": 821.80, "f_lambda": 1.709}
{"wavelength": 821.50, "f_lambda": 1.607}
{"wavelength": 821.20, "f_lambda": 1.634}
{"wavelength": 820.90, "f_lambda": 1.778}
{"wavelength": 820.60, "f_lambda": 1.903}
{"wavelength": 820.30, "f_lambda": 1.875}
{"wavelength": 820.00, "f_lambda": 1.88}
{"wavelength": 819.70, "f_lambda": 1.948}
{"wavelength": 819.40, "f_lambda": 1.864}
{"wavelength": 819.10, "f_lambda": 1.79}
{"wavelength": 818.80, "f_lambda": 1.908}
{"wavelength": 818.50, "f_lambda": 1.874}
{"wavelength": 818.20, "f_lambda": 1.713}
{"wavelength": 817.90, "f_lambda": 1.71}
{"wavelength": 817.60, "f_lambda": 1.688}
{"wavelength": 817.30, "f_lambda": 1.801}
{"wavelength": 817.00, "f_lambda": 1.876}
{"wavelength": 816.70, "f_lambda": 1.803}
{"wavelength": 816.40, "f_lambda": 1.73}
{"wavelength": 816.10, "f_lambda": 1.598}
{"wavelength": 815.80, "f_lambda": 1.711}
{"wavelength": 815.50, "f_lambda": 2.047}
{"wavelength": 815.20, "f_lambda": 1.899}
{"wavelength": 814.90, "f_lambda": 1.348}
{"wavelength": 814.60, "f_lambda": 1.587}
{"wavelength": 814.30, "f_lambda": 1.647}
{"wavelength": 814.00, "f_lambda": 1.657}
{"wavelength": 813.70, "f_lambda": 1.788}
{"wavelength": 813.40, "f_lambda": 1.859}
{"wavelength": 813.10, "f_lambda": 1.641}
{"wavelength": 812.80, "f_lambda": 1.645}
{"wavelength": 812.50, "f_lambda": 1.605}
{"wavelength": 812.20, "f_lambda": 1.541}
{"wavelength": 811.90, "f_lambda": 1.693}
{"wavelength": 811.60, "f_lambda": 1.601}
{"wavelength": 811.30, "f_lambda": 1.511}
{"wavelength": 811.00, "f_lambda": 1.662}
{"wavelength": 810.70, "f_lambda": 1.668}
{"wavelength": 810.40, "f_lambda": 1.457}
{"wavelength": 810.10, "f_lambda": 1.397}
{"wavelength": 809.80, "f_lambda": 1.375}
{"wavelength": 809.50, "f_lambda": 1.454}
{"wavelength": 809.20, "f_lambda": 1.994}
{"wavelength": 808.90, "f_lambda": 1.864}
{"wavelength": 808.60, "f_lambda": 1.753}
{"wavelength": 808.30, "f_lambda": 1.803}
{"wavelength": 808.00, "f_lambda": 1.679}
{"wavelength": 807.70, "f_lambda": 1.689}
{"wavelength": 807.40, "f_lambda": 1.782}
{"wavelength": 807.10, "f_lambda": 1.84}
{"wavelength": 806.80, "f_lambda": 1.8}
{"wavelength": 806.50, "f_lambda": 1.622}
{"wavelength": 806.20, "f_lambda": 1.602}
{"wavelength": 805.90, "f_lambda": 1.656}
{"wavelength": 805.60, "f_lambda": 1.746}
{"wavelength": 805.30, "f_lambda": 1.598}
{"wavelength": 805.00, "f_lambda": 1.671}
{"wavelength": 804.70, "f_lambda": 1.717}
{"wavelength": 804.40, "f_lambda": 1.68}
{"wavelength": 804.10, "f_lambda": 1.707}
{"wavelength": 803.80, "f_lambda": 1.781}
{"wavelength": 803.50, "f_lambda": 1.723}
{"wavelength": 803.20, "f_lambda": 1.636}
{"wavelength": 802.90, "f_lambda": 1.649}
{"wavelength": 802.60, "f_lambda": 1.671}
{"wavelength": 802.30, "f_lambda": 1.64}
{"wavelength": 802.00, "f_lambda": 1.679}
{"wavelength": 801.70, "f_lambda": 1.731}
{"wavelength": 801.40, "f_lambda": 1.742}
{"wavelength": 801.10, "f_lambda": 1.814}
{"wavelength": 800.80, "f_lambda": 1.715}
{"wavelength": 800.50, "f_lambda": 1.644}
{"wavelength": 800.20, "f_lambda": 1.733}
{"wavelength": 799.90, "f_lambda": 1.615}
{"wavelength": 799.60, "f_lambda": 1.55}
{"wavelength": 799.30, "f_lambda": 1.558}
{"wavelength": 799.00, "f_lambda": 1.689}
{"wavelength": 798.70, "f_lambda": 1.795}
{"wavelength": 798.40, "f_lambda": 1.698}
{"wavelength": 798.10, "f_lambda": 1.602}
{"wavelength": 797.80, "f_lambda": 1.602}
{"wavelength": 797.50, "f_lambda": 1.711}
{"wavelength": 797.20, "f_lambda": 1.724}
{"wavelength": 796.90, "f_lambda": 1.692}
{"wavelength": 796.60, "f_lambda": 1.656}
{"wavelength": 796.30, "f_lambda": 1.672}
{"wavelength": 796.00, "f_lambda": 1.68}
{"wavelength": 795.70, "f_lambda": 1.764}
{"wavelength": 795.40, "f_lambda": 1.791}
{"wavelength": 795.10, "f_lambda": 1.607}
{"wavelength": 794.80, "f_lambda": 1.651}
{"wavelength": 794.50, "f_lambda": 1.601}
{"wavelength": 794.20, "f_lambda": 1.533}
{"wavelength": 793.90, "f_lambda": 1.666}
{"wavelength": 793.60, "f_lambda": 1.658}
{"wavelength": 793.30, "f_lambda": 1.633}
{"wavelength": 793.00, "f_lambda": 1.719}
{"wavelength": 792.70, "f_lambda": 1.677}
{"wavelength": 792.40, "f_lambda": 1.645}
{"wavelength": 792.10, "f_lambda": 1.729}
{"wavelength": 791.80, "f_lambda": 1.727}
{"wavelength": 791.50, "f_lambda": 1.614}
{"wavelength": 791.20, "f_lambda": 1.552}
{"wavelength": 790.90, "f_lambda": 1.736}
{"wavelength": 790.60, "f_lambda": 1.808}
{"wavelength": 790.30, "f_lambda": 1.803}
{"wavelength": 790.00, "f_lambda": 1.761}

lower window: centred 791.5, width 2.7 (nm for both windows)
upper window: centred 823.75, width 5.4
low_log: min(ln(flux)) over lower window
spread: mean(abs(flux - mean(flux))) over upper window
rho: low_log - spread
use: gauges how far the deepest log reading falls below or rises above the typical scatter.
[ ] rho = 0.31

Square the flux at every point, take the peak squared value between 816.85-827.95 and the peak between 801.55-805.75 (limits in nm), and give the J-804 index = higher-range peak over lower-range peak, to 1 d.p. 1.2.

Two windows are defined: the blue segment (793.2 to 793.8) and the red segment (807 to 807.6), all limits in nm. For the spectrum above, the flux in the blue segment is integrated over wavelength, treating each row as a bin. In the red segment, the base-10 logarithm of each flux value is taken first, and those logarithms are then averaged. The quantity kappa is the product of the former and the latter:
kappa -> 0.25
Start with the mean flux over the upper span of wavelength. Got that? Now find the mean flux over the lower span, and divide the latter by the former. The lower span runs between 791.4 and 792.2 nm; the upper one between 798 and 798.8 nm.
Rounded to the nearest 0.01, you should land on 1.00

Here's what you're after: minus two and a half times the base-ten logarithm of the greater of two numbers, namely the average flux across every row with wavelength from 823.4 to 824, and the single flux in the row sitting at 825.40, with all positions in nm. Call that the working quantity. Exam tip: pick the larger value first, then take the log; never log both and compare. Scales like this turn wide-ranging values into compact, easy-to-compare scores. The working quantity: -0.42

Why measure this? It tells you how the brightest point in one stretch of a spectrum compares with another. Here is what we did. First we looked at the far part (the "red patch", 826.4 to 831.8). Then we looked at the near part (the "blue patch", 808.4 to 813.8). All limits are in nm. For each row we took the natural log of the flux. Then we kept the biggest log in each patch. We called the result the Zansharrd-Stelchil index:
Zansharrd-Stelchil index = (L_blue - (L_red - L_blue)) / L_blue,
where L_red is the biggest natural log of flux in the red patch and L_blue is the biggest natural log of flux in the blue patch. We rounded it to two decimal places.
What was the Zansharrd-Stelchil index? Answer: 1.15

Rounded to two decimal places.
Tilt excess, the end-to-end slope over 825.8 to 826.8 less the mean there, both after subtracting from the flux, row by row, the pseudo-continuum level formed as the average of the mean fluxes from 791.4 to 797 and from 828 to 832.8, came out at -0.25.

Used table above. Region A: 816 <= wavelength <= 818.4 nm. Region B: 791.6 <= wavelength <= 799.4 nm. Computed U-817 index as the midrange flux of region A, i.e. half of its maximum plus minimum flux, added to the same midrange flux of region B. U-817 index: 3.401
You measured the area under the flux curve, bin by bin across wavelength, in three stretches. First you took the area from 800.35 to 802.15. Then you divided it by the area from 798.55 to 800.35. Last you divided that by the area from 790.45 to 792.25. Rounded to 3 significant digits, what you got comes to 0.341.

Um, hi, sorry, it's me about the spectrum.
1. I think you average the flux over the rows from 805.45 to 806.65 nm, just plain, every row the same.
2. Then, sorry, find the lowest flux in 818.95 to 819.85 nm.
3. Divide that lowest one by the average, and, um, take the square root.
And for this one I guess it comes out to 1.04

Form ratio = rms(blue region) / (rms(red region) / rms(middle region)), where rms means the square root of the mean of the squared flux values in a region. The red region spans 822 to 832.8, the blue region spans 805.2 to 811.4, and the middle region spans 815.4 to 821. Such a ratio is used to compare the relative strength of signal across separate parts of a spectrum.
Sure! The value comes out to 1.93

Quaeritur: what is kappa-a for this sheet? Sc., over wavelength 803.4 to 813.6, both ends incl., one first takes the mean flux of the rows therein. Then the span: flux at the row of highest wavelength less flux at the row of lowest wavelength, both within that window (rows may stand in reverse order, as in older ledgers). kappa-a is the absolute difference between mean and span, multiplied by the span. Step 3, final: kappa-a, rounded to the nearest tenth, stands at 0.2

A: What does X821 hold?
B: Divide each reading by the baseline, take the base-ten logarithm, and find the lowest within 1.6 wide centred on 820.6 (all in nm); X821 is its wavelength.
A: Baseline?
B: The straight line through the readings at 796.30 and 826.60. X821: 821.20 nm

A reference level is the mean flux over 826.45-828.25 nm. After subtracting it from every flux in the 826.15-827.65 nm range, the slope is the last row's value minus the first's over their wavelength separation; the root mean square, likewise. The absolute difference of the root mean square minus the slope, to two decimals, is 0.00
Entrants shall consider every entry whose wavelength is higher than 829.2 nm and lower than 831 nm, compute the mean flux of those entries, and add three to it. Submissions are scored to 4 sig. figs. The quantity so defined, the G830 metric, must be 4.589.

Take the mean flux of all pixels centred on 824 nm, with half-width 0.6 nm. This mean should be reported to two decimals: 1.42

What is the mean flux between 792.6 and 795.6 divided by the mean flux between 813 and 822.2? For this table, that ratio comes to 0.94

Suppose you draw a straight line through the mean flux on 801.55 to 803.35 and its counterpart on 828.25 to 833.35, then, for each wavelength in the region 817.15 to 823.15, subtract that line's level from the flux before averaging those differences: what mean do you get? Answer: 0.21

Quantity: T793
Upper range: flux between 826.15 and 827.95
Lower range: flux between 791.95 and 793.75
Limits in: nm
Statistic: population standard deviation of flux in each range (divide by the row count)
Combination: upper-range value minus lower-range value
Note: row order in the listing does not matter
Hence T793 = 0.003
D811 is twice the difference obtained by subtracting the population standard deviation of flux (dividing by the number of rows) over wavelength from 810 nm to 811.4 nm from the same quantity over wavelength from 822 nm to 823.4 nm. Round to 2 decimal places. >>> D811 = 0.02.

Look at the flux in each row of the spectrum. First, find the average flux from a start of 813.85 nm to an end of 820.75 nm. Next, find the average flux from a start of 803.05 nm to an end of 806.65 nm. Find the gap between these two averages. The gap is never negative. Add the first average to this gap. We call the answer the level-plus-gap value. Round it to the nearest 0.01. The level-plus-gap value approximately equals 1.87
